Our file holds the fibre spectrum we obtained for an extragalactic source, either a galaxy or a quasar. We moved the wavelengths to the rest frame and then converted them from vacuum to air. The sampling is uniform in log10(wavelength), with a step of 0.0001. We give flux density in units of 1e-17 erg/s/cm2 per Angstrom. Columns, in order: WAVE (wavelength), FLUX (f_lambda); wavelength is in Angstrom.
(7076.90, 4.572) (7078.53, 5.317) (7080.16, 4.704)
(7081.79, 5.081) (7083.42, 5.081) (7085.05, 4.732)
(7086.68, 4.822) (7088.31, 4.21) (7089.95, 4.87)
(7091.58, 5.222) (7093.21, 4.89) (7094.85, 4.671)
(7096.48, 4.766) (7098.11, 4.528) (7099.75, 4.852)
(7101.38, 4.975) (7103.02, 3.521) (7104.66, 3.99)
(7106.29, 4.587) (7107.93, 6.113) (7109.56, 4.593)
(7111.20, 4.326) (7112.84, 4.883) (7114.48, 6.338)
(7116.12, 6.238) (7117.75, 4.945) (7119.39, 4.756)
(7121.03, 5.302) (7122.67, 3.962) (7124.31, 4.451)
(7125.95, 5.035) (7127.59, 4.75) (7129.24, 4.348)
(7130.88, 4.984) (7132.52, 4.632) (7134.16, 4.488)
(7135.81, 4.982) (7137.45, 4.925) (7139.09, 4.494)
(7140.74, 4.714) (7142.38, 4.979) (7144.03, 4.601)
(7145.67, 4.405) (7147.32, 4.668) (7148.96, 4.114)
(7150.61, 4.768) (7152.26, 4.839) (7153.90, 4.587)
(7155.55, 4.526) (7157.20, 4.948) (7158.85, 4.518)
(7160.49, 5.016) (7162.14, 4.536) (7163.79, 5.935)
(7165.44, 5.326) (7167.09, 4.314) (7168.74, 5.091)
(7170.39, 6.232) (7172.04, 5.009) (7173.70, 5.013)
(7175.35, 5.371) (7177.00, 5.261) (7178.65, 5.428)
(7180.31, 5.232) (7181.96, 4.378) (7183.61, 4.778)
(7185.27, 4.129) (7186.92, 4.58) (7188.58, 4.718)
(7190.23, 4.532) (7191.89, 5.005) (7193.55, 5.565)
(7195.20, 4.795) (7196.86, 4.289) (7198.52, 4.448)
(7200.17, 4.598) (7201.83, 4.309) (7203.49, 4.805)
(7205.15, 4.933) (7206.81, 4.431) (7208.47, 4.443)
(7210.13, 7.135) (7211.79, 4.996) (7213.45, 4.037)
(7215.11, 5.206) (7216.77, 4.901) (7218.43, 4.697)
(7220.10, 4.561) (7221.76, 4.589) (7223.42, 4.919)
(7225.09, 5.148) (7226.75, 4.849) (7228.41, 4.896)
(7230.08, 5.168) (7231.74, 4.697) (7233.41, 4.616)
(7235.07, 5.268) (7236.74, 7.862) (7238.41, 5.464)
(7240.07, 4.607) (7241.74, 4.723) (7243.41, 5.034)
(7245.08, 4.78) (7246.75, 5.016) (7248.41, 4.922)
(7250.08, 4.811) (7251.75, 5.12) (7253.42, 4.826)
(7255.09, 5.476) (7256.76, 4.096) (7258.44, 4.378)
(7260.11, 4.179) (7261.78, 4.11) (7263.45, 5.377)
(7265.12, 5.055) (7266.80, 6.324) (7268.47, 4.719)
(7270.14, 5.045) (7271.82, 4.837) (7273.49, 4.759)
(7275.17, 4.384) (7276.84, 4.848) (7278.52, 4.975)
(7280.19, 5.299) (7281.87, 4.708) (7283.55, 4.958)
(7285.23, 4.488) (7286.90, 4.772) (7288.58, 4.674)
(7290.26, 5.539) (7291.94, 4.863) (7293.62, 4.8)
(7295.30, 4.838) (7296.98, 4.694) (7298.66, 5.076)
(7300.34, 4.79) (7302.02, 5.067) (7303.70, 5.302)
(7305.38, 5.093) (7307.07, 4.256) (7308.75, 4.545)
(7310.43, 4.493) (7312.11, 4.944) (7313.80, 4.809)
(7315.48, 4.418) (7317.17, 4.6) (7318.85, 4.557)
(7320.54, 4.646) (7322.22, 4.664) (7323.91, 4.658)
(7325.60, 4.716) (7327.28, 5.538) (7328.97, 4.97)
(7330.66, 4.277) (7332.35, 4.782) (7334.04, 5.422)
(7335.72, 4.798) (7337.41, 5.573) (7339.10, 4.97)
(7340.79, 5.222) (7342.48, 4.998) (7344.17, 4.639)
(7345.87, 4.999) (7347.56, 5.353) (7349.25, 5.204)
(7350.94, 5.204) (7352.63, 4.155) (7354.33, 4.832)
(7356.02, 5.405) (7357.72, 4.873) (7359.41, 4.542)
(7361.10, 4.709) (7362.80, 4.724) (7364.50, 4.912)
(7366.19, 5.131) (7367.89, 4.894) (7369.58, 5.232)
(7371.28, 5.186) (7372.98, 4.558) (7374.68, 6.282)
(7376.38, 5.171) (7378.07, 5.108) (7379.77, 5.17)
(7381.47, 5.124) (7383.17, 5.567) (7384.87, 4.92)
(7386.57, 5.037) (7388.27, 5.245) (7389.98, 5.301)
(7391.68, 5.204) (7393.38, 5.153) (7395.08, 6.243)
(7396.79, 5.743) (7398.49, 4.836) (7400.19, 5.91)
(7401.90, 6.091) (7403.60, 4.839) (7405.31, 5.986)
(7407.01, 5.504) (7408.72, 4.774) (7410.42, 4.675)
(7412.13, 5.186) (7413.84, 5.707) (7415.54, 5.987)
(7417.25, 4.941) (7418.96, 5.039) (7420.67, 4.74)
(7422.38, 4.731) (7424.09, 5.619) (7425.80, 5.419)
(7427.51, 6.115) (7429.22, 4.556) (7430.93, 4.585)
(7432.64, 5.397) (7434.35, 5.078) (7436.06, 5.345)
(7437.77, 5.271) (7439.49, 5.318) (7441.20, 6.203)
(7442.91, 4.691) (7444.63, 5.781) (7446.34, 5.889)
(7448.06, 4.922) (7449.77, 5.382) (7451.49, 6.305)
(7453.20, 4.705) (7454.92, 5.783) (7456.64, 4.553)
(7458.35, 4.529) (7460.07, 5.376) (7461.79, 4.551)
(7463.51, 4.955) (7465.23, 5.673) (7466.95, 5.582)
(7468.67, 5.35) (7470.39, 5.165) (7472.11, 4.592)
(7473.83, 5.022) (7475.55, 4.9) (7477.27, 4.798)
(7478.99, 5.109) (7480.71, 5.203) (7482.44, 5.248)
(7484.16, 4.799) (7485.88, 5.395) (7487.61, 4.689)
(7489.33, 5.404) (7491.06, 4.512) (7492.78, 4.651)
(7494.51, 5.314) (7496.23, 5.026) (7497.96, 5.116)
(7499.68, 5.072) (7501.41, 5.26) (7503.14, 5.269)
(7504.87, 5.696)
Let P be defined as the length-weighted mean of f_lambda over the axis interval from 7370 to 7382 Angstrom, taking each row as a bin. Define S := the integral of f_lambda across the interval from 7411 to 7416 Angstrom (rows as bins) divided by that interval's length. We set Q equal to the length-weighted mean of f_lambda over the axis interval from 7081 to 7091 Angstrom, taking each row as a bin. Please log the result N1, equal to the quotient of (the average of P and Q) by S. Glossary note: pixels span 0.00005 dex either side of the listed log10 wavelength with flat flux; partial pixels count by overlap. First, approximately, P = 5.23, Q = 4.8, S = 5.55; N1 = 0.90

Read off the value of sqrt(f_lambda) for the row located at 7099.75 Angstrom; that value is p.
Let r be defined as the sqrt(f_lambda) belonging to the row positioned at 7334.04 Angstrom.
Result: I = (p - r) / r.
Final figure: -0.05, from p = 2.20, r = 2.33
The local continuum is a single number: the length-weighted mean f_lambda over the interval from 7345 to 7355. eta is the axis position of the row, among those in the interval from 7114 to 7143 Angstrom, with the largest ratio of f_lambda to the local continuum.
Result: 7114.48 Angstrom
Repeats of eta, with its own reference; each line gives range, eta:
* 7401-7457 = 7451.49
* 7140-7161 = 7160.49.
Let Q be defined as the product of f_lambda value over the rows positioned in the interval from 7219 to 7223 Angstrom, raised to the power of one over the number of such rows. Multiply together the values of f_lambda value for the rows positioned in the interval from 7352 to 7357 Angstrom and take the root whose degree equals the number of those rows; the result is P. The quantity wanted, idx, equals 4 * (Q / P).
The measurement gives 3.8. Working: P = 4.77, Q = 4.6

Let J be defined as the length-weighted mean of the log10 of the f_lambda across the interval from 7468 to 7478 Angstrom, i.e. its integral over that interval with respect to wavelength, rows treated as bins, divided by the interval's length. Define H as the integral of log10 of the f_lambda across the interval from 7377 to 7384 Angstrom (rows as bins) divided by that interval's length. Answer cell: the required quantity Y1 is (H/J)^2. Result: 1.07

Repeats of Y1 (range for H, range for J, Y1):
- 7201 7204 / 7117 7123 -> 0.93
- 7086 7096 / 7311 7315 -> 0.99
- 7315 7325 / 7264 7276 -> 0.90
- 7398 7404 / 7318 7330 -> 1.17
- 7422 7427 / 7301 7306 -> 1.05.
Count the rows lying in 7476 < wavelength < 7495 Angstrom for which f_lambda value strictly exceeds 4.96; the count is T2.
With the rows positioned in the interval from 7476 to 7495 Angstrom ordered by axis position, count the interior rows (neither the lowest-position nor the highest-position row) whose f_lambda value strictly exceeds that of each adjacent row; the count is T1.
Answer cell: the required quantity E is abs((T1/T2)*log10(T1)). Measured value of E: 0.2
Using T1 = 3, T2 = 6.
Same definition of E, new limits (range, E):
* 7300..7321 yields 0.8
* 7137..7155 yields 1.4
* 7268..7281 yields 0.0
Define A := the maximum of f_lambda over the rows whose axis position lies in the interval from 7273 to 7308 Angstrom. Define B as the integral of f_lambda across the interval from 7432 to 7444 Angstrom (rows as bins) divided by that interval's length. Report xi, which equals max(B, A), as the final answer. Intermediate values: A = 5.539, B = 5.34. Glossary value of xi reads 5.54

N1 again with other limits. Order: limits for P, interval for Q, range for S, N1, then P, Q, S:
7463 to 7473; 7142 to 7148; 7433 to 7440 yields 0.94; 5.23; 4.6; 5.26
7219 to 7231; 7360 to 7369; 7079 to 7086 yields 0.99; 4.87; 4.9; 4.92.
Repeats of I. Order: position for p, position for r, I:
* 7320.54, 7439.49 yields -0.07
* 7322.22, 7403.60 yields -0.02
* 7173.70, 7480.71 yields -0.02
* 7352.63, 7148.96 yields 0.00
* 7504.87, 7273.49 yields 0.09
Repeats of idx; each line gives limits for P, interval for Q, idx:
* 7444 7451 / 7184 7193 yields 3.3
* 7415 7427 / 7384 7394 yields 4.0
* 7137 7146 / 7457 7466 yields 4.3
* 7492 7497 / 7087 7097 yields 3.8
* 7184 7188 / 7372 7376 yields 4.9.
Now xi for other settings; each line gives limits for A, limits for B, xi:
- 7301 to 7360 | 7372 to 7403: 5.57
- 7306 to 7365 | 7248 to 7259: 5.57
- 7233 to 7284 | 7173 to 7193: 7.86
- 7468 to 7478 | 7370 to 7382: 5.35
